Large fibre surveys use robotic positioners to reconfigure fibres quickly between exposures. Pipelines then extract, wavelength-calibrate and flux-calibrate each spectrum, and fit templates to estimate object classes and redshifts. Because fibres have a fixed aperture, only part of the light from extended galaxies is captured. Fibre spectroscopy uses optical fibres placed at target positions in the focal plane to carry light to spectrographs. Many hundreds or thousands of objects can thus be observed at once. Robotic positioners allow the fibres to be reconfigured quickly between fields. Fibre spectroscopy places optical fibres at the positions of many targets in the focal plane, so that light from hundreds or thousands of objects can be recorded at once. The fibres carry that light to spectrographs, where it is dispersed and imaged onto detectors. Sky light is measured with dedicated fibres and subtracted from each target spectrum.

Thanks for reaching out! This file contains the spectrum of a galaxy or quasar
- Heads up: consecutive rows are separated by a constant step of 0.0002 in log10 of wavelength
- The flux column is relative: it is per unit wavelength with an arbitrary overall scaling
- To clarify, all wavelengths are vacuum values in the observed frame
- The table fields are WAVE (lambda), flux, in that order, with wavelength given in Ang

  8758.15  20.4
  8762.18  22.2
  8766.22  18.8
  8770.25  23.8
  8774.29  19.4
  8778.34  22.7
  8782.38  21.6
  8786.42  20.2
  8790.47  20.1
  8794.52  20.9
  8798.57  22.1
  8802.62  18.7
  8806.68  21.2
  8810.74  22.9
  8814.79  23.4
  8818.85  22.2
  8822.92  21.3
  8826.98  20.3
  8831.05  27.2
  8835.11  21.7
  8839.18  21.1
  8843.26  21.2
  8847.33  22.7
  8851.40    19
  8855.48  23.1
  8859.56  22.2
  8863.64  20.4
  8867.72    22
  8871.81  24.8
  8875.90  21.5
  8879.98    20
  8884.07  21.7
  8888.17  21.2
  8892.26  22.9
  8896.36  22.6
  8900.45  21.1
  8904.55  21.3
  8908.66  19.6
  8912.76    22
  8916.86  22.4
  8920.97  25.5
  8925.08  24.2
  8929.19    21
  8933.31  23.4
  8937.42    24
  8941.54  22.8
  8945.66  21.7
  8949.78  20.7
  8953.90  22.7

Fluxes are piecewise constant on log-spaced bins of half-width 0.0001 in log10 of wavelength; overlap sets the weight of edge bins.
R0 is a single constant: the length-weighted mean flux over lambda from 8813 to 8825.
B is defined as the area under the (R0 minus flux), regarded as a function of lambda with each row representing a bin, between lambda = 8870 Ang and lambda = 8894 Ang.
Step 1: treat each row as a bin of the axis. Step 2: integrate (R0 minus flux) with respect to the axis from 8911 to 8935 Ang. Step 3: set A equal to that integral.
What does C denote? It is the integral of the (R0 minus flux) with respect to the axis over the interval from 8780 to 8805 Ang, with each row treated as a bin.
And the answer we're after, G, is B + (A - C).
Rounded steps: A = -20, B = 7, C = 41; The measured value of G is -54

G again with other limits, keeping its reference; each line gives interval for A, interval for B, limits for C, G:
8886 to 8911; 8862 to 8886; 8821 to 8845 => 30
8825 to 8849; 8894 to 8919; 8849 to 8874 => 7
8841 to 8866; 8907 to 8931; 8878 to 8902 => -1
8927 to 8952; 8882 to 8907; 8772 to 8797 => -23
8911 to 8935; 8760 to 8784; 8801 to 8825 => -14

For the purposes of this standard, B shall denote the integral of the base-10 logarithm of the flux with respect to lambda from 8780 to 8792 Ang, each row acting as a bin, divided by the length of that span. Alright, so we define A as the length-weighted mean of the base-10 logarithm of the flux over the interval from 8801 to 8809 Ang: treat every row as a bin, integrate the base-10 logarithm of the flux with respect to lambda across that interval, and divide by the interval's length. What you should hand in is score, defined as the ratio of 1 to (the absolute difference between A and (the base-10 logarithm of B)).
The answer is 0.846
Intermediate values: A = 1.30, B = 1.32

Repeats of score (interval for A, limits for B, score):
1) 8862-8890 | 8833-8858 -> 0.826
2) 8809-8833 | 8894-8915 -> 0.811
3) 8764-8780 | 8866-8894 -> 0.837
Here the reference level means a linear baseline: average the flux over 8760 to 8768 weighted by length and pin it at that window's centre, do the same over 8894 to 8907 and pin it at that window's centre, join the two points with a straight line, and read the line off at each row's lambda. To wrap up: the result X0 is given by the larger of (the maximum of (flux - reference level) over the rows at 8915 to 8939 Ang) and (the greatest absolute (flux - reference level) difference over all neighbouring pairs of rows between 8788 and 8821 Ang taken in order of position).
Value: 3.7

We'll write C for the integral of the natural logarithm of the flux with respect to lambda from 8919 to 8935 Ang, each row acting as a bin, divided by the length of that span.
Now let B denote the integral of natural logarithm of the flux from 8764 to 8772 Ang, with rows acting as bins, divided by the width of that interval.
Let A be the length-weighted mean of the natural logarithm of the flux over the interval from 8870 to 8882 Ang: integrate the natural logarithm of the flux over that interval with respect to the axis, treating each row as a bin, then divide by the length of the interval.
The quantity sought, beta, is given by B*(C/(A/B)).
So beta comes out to 9.50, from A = 3.09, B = 3.05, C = 3.15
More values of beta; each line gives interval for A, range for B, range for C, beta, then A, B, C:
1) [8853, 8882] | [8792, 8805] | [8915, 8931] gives 9.30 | 3.09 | 3.02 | 3.15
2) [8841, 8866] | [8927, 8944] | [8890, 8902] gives 9.89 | 3.06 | 3.12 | 3.10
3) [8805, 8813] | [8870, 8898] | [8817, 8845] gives 9.54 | 3.10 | 3.09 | 3.09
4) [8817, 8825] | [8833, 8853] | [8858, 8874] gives 9.41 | 3.08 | 3.05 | 3.10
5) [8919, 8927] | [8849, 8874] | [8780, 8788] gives 9.02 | 3.21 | 3.08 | 3.05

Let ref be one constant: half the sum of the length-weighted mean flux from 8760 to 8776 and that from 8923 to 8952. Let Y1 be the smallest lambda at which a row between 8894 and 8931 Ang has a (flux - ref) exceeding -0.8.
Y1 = 8896.36 Ang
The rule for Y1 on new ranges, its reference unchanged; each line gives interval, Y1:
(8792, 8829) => 8798.57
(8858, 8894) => 8859.56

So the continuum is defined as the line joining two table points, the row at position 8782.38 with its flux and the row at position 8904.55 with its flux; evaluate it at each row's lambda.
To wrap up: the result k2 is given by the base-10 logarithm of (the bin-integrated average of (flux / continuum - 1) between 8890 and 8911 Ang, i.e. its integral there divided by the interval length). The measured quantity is -2.0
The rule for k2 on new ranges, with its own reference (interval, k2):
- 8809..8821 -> -1.2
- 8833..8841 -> -3.9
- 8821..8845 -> -1.5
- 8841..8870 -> -2.3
